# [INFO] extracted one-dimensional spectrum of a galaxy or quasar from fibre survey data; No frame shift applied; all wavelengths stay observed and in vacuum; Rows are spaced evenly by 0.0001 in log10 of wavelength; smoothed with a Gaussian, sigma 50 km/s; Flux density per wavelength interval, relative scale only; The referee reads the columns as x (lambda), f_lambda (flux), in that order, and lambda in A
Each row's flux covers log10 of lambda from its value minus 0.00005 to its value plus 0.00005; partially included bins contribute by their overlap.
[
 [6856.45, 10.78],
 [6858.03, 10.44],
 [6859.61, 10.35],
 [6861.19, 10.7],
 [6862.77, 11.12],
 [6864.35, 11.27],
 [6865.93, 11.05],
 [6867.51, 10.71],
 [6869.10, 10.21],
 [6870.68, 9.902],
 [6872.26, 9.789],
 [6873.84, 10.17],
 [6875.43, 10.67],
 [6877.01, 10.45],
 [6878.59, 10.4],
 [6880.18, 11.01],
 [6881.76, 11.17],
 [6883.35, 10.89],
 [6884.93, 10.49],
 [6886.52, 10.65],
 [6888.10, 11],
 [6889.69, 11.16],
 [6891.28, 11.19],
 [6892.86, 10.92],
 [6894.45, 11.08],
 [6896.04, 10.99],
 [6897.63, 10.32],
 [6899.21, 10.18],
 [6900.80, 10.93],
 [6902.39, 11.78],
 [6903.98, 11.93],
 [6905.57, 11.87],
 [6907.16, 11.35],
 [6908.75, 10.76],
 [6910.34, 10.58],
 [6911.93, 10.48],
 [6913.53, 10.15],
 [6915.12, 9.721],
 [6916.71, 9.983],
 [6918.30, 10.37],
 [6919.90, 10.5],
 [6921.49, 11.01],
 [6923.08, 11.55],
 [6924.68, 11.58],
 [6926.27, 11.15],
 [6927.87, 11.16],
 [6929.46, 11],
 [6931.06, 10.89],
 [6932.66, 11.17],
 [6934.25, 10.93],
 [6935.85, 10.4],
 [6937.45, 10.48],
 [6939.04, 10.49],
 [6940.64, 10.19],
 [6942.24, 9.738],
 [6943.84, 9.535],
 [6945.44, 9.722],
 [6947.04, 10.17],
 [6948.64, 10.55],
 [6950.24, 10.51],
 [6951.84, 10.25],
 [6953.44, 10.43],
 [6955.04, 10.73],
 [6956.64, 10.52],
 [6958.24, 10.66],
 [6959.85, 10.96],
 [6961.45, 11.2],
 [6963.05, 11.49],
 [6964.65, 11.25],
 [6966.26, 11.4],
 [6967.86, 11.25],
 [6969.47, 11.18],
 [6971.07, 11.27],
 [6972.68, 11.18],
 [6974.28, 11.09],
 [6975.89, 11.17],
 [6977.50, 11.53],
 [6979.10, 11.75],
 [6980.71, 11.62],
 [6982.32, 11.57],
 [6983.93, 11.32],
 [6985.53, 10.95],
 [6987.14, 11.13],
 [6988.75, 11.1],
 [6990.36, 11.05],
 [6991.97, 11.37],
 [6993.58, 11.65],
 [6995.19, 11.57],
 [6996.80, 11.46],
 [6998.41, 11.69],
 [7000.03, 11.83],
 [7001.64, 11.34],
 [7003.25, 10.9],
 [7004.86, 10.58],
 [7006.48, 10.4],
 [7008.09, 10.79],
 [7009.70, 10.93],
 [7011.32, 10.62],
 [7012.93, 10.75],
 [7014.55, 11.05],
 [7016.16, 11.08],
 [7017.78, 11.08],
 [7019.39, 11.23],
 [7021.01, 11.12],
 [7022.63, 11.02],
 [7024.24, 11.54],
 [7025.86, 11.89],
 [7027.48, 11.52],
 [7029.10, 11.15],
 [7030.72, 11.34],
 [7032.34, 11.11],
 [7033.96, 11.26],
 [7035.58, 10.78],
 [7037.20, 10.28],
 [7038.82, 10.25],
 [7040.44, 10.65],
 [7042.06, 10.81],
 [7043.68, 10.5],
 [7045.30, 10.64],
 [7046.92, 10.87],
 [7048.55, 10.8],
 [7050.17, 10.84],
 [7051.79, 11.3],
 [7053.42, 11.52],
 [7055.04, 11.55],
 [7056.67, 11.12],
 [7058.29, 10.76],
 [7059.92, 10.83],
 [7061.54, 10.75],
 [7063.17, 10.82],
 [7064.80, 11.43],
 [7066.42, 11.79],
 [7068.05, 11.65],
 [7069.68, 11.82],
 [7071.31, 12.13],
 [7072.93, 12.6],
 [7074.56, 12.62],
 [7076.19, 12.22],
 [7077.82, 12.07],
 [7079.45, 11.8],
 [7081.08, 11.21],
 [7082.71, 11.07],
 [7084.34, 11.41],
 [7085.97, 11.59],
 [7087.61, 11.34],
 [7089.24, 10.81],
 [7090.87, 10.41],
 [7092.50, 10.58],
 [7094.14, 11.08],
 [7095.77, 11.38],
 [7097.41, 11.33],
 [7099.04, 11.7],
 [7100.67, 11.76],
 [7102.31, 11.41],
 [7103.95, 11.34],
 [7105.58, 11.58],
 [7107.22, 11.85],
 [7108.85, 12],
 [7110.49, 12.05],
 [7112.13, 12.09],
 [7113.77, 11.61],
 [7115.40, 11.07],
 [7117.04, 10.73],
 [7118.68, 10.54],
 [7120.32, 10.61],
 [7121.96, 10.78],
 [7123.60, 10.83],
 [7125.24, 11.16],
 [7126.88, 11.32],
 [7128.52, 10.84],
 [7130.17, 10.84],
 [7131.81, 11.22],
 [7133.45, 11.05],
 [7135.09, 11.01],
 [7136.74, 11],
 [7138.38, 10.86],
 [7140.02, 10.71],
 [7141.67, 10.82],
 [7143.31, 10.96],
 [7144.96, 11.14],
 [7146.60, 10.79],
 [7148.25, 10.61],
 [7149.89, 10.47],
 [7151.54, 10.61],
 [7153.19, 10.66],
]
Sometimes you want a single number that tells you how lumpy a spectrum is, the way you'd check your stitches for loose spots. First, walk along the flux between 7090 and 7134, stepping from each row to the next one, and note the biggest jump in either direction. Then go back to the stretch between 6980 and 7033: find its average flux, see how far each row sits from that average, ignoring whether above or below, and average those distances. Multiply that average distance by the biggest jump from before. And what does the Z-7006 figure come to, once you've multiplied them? 0.16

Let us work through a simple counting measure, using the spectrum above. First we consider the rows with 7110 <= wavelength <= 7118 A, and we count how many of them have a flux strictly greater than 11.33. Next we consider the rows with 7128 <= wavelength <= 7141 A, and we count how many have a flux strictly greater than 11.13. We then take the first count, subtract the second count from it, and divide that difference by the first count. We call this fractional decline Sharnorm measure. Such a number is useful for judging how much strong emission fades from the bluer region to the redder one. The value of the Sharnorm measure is 0.67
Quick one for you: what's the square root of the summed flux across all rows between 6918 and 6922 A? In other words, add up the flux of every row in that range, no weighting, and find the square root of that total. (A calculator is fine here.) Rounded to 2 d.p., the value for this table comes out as 5.65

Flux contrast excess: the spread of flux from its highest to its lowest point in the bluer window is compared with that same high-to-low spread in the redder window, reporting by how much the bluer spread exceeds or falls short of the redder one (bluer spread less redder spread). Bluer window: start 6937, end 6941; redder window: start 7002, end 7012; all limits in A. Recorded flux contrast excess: -0.2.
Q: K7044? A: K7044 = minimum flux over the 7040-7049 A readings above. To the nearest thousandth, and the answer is 10.500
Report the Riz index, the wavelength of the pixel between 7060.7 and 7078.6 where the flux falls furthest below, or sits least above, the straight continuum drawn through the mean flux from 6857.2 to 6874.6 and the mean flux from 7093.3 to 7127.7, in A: 7061.54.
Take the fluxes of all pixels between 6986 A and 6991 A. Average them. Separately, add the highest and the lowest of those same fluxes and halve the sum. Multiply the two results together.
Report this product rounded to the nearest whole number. 123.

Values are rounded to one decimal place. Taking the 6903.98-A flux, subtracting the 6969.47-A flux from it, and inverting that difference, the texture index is 1.3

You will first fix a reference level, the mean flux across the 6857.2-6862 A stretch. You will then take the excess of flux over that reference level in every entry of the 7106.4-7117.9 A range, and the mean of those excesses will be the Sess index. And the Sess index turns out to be 1.1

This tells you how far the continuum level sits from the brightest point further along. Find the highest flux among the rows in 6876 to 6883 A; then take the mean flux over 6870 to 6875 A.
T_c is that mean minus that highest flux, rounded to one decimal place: -1.2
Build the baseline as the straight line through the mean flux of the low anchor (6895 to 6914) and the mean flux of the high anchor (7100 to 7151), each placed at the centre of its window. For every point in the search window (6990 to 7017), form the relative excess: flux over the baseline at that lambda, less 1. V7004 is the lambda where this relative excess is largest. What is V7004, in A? 7000.03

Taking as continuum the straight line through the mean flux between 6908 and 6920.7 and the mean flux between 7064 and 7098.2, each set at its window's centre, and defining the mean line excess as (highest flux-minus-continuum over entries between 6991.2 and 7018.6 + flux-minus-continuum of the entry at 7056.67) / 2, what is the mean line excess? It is 0.32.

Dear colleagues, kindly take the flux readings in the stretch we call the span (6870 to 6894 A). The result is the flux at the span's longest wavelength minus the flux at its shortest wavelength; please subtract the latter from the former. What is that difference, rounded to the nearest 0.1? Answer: 1.0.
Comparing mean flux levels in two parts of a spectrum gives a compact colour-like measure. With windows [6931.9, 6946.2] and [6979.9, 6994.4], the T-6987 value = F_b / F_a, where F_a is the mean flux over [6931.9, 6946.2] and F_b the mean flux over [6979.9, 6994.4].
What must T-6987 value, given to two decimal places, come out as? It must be 1.10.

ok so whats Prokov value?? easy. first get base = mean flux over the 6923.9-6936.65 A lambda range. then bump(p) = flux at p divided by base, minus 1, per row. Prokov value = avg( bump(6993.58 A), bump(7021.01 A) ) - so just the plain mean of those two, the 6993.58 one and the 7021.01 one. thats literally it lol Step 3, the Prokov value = 0.03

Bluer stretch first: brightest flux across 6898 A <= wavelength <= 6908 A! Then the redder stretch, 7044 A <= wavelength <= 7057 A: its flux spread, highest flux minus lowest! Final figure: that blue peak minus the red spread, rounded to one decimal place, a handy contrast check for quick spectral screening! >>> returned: 11.0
